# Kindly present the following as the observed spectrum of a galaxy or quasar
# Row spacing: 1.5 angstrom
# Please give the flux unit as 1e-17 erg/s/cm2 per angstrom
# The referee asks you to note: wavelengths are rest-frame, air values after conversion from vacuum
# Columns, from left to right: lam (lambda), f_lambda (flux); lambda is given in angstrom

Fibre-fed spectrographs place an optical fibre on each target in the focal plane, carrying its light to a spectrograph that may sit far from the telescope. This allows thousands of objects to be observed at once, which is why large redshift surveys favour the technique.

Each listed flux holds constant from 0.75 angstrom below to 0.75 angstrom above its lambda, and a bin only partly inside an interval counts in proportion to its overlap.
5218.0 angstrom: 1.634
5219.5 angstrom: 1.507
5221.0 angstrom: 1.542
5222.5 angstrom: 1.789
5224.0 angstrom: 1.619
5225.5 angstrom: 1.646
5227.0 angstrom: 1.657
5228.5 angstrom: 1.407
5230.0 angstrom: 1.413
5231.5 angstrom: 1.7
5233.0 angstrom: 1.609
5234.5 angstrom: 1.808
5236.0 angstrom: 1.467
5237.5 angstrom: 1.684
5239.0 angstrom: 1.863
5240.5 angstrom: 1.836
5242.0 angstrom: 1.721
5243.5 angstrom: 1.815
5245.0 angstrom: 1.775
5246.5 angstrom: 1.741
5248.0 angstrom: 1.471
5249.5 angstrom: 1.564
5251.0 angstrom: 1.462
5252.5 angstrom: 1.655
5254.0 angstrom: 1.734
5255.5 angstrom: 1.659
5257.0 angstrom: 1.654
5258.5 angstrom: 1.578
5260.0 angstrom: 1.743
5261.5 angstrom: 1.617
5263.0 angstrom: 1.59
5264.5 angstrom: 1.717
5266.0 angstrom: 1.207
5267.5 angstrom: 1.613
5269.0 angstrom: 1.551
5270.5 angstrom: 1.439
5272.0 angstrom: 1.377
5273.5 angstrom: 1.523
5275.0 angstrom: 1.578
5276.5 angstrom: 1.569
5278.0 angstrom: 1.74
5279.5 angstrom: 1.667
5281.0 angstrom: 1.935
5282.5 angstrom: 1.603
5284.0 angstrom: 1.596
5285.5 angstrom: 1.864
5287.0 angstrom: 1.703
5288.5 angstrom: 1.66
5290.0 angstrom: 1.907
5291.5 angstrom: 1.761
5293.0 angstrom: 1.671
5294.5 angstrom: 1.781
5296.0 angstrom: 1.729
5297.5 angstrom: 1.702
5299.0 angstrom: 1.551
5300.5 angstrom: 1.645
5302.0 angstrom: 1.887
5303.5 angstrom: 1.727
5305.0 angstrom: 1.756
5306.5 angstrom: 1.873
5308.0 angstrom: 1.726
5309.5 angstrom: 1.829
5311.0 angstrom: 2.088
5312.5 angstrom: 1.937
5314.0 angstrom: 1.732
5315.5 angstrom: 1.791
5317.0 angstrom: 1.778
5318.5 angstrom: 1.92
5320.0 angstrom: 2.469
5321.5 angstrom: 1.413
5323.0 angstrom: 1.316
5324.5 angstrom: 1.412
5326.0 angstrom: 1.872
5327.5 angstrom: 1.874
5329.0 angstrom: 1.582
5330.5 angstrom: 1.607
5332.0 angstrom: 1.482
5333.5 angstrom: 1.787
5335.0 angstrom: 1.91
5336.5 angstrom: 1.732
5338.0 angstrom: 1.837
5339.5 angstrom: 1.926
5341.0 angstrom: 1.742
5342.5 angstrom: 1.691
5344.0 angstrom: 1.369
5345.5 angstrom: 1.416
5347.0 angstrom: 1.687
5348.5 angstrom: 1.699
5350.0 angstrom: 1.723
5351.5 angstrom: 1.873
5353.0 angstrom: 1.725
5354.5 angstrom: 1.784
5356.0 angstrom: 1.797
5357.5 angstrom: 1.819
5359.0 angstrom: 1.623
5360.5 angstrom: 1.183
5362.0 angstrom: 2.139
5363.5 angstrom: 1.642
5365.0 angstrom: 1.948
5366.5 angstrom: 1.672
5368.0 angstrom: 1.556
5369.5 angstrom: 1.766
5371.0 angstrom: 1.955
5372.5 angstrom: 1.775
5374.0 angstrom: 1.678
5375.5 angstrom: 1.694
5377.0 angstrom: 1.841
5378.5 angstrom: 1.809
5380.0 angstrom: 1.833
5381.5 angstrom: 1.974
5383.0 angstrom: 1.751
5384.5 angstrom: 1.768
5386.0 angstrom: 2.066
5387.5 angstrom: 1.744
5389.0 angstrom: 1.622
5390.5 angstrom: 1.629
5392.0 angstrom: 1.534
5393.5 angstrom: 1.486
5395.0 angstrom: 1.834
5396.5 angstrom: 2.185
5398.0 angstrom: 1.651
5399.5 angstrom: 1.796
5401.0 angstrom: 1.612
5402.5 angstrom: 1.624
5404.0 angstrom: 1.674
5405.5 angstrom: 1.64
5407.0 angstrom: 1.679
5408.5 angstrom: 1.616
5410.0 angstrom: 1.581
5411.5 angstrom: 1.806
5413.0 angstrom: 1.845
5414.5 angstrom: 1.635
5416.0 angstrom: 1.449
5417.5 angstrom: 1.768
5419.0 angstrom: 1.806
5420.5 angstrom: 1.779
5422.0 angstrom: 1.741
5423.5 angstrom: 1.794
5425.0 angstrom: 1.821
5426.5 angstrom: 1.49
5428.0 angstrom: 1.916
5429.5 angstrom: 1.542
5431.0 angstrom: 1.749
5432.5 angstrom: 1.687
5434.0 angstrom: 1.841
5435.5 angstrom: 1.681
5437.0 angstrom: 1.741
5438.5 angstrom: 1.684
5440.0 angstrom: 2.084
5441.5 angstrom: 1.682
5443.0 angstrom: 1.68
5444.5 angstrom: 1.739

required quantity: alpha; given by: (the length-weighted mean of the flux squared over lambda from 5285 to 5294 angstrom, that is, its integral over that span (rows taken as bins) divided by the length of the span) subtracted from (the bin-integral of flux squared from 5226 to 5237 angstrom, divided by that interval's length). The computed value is -0.6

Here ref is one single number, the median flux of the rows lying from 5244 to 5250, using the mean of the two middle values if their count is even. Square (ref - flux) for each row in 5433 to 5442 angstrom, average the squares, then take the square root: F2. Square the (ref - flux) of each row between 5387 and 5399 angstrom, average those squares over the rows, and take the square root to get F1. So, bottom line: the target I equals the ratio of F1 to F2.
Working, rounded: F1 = 0.21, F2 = 0.197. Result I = 1.09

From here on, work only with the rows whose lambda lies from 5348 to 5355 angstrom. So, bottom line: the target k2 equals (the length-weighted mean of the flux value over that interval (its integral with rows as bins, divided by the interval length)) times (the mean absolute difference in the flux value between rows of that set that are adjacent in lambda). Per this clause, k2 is 0.168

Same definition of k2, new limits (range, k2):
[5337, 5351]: 0.210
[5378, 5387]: 0.262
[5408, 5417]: 0.231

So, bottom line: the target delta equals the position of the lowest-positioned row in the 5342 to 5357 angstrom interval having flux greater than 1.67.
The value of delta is 5342.5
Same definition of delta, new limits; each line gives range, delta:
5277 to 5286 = 5278.0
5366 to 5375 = 5366.5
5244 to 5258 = 5245.0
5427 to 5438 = 5428.0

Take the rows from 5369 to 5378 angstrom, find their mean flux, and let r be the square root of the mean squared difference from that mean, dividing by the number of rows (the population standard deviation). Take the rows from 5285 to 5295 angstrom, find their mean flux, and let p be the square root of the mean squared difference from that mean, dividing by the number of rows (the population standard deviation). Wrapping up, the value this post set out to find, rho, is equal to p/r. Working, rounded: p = 0.09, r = 0.09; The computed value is 0.9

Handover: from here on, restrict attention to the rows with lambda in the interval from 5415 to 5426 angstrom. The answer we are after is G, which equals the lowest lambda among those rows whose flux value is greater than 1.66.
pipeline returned 5417.5 angstrom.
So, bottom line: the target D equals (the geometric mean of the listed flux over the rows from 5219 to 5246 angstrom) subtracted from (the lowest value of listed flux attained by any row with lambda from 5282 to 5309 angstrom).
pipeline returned -0.1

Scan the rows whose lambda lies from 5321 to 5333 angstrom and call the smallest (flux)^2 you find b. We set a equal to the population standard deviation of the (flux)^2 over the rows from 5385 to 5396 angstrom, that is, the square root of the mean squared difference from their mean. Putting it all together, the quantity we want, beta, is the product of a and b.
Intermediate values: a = 0.7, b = 1.7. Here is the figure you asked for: 1.1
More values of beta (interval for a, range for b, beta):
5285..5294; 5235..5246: 0.7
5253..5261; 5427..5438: 0.5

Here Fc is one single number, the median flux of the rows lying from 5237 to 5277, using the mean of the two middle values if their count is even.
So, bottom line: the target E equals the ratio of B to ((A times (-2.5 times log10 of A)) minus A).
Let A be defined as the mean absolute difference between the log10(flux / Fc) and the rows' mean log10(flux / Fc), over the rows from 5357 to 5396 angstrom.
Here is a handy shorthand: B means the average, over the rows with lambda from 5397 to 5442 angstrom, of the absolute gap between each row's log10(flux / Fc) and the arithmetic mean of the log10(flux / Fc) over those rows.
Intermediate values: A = 0.0368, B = 0.0251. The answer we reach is 0.26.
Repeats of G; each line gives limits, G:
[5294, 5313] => 5294.5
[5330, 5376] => 5333.5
